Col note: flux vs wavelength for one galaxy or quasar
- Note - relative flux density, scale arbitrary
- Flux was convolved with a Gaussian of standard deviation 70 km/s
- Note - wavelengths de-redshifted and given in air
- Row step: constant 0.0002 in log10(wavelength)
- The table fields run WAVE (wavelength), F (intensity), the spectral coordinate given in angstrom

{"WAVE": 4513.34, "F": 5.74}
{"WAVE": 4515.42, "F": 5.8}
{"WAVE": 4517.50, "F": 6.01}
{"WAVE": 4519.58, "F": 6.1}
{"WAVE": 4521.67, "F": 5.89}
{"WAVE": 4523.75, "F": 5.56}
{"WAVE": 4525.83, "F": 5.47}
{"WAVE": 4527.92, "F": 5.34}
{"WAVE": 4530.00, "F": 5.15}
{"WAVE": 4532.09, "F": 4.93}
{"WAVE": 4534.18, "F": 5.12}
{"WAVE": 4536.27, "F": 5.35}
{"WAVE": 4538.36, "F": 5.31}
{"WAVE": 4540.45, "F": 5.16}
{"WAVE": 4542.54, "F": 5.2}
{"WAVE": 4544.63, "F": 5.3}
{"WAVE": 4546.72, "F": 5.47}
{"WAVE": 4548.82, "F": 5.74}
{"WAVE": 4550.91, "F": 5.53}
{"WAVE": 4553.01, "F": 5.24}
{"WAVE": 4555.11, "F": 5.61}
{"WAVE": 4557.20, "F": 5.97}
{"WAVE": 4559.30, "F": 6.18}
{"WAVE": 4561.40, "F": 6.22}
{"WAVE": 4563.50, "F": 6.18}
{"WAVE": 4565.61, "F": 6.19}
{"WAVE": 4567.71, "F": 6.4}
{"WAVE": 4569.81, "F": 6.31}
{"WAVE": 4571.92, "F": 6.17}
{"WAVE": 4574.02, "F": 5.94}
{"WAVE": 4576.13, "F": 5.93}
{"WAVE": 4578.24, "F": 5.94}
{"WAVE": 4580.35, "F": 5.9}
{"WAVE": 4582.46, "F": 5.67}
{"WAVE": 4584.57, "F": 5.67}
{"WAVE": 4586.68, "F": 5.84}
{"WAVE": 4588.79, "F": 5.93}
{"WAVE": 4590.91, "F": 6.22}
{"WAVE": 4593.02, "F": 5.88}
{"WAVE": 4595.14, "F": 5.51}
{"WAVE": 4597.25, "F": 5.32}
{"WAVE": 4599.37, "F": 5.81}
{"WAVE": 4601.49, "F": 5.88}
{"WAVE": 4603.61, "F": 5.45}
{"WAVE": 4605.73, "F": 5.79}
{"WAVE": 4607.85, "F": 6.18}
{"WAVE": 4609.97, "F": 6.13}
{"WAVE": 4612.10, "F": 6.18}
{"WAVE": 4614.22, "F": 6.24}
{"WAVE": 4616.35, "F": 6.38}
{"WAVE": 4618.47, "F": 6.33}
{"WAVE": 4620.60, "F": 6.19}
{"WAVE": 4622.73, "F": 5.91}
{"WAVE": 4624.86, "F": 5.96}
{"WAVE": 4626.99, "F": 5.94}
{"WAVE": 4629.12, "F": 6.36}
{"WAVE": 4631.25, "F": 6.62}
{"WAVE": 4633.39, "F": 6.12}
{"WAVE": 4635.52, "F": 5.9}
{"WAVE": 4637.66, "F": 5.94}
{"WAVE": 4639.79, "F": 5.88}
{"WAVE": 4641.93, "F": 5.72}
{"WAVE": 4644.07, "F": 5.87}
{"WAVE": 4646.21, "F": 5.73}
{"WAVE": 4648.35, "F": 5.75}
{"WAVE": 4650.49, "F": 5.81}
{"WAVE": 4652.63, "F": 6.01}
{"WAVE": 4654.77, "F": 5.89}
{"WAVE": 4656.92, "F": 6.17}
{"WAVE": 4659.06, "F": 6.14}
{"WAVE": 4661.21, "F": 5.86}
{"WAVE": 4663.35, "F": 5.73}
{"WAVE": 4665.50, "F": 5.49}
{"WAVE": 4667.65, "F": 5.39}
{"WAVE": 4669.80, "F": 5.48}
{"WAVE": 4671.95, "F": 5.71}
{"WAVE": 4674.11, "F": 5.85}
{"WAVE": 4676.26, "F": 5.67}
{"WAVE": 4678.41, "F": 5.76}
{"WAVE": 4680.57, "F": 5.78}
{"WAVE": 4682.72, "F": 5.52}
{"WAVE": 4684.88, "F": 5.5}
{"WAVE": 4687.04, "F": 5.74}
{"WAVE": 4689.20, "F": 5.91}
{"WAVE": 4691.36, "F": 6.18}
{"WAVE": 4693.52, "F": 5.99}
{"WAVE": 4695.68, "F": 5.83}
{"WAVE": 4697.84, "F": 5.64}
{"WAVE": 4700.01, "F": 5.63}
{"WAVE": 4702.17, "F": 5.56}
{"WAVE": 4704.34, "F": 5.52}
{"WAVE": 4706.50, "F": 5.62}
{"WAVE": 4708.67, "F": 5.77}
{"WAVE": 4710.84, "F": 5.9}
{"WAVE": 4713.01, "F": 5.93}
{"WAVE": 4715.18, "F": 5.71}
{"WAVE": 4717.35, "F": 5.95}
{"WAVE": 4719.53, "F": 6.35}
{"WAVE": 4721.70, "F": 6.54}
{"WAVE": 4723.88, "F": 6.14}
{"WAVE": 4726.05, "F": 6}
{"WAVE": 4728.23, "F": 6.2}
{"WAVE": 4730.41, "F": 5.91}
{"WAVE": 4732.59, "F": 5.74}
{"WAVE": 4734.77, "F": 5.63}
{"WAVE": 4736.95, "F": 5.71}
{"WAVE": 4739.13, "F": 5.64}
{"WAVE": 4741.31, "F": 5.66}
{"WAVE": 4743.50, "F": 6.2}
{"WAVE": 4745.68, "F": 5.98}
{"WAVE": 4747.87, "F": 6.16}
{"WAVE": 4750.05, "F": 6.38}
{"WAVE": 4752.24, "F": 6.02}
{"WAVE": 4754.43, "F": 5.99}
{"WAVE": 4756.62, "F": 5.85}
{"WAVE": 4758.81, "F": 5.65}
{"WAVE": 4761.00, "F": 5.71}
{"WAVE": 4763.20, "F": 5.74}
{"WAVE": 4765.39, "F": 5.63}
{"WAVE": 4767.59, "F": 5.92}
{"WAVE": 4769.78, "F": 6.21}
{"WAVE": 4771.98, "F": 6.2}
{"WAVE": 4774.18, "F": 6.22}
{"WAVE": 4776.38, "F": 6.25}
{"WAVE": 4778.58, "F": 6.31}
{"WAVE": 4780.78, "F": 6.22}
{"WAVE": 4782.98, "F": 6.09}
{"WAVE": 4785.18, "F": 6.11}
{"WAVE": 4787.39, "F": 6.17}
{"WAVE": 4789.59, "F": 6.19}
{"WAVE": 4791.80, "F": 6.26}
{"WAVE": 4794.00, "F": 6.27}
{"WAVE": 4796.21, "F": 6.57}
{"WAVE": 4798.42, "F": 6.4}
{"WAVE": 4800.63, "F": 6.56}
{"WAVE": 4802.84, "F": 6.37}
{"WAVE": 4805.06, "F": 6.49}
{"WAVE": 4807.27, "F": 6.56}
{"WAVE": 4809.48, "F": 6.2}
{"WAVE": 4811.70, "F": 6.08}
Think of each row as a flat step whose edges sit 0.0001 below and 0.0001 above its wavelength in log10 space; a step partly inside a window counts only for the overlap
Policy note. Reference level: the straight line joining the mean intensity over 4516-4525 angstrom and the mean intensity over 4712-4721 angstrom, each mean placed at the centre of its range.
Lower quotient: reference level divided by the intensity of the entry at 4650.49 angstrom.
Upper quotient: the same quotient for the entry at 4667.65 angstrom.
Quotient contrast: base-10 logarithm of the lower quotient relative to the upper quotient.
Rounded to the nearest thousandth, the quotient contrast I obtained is -0.033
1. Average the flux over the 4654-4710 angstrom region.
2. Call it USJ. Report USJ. 5.74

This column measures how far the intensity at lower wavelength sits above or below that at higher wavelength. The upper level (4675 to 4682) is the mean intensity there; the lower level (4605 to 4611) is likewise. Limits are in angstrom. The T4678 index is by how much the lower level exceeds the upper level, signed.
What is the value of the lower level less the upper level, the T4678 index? 0.3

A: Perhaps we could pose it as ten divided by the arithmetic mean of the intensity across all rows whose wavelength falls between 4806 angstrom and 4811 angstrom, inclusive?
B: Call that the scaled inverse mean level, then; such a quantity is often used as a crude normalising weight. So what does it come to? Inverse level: 1.57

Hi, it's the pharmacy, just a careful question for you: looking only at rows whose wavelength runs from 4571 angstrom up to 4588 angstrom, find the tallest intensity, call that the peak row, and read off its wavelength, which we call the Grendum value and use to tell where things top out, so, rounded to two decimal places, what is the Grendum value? 4571.92 angstrom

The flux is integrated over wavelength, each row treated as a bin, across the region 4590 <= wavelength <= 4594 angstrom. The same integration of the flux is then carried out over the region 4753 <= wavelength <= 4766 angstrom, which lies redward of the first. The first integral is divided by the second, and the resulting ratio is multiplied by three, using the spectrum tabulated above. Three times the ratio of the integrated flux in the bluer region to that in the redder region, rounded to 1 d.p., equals 1.0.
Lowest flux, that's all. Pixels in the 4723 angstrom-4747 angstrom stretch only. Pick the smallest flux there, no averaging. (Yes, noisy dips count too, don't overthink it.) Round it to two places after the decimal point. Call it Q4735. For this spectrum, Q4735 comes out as 5.63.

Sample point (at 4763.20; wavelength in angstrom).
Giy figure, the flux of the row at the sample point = 5.74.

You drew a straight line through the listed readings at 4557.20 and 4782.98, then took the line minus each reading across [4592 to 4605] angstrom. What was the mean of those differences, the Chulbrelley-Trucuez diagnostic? 0.35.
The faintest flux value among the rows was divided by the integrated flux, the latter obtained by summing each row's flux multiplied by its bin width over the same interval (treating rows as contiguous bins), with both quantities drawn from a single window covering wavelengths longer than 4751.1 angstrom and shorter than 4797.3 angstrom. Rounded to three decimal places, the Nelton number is 0.020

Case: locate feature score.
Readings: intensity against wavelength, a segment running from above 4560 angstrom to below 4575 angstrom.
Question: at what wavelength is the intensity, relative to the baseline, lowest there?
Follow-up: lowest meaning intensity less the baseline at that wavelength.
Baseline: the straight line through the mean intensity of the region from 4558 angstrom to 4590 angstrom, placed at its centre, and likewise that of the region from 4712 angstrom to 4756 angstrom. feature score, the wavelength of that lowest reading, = 4574.02 angstrom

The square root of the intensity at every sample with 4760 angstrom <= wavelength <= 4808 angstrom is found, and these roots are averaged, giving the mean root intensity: 2.49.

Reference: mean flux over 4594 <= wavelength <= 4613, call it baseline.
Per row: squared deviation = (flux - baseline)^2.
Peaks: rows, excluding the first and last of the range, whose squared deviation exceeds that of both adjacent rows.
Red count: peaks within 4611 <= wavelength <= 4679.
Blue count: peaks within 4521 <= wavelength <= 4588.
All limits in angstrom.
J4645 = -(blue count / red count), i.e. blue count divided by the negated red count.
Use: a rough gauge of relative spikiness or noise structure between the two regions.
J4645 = -0.60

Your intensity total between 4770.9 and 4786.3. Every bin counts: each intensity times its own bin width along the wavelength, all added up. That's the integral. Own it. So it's 95.5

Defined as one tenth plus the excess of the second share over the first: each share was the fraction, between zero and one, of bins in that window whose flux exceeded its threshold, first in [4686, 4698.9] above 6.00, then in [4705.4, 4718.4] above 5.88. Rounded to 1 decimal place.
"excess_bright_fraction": 0.4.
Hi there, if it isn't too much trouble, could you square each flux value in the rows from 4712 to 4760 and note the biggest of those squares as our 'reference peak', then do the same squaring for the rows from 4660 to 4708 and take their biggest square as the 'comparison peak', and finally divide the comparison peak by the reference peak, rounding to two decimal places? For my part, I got 0.89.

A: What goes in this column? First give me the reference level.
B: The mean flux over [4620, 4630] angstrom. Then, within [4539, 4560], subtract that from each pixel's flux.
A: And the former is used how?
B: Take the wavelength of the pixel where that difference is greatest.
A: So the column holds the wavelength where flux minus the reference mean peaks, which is 4559.30 angstrom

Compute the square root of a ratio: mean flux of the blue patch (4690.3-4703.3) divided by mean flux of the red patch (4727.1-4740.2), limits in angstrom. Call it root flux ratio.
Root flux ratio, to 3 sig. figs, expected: 1.00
